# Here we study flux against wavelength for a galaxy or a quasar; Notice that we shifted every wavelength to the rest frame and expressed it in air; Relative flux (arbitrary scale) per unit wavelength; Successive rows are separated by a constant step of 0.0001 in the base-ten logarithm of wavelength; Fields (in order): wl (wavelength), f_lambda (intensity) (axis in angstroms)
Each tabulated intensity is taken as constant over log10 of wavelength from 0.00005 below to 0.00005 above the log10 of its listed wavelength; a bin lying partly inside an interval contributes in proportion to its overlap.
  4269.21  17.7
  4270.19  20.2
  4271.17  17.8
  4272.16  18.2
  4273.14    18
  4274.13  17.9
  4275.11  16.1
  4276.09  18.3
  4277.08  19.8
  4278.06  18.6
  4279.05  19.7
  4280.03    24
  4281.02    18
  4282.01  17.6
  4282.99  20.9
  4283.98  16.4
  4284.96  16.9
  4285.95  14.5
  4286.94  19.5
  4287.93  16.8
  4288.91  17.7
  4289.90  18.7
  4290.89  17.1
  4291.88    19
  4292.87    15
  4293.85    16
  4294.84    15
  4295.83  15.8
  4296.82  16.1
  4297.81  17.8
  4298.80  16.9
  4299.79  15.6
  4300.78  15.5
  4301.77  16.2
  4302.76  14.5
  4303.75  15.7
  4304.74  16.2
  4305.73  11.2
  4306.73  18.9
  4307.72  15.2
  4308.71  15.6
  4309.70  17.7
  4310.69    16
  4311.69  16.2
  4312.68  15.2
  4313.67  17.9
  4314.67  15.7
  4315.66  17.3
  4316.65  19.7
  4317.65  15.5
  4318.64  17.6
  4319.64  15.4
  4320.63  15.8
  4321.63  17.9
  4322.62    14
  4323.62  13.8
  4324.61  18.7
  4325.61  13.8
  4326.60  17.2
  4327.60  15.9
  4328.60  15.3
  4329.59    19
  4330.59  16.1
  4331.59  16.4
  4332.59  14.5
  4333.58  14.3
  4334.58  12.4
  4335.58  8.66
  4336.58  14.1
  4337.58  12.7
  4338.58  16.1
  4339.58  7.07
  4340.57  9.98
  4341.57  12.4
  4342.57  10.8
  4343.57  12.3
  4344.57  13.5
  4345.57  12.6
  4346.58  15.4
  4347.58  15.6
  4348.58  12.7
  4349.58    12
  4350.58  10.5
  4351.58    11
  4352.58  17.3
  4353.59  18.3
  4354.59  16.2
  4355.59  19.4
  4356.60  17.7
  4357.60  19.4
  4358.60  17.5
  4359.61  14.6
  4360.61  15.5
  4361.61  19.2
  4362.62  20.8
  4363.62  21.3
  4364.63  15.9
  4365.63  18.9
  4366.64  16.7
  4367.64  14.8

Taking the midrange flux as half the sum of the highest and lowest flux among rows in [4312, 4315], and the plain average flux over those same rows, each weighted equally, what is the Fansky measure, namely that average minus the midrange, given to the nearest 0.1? -0.3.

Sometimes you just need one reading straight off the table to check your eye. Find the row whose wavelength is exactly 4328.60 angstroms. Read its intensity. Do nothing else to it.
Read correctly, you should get 15.3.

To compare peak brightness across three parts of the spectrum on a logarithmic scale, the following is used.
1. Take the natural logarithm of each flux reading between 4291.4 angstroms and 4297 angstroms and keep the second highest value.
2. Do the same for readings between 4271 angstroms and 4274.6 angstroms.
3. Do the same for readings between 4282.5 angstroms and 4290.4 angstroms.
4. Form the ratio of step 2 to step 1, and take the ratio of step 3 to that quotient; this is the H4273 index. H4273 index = 2.86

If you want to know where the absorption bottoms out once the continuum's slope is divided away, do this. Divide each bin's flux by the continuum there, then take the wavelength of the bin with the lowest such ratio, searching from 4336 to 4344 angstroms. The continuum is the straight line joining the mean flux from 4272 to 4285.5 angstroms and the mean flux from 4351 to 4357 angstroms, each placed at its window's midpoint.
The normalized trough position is 4339.58 angstroms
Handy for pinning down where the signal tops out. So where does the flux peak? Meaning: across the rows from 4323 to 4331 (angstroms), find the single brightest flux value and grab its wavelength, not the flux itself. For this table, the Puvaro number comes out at 4329.59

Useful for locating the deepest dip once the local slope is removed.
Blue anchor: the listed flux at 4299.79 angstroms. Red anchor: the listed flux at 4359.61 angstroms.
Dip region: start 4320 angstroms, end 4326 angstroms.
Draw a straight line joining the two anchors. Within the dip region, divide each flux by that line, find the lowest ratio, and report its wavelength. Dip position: 4323.62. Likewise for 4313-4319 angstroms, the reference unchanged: 4317.65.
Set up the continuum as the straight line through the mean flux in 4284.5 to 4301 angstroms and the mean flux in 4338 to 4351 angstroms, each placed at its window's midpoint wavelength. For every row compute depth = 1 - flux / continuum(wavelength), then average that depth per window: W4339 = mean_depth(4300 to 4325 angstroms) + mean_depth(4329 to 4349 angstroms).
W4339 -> -0.11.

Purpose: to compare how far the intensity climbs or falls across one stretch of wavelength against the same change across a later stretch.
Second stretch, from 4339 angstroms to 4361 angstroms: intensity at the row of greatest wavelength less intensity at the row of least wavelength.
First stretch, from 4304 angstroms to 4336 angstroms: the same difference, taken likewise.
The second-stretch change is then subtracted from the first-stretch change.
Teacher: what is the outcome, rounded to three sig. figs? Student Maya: -16.0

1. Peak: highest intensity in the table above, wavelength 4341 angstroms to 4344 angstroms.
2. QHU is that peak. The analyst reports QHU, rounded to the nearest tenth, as 12.4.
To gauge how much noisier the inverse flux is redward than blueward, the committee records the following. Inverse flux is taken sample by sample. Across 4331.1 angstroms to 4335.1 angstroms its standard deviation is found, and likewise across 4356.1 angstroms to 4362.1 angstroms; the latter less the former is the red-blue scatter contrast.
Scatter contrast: -0.001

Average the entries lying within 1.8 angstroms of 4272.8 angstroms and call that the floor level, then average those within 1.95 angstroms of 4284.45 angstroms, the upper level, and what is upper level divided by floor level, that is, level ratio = 0.96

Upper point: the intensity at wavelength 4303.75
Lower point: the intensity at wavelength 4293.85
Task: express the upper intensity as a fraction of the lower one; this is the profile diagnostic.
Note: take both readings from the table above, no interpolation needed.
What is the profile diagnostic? 0.98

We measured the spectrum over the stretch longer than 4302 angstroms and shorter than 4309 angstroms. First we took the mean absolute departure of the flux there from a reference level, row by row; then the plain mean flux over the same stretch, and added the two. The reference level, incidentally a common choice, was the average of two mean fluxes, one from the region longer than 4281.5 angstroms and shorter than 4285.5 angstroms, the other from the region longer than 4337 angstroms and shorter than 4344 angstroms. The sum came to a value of 17.0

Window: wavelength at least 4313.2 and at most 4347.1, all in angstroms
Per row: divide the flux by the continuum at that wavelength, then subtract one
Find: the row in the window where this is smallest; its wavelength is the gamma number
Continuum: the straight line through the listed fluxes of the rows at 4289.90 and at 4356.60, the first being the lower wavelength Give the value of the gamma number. 4339.58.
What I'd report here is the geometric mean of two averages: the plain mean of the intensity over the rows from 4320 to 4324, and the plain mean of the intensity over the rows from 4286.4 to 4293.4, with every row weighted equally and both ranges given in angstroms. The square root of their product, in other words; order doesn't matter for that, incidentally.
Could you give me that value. 16.5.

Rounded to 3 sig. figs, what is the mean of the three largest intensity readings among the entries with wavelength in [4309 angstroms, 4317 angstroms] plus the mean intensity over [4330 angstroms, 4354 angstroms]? 31.6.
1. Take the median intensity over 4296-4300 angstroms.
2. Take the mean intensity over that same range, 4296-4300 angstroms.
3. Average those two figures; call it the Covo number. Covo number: 17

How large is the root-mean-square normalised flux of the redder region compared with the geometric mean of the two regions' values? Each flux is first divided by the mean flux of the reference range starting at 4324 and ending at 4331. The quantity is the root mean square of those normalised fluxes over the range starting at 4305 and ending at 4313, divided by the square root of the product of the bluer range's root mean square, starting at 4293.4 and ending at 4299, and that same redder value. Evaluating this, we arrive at 0.99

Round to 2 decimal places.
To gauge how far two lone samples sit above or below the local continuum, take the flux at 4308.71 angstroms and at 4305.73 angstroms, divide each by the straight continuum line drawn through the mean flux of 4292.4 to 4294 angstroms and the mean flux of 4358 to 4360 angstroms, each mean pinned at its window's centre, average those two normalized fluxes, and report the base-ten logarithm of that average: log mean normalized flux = -0.07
